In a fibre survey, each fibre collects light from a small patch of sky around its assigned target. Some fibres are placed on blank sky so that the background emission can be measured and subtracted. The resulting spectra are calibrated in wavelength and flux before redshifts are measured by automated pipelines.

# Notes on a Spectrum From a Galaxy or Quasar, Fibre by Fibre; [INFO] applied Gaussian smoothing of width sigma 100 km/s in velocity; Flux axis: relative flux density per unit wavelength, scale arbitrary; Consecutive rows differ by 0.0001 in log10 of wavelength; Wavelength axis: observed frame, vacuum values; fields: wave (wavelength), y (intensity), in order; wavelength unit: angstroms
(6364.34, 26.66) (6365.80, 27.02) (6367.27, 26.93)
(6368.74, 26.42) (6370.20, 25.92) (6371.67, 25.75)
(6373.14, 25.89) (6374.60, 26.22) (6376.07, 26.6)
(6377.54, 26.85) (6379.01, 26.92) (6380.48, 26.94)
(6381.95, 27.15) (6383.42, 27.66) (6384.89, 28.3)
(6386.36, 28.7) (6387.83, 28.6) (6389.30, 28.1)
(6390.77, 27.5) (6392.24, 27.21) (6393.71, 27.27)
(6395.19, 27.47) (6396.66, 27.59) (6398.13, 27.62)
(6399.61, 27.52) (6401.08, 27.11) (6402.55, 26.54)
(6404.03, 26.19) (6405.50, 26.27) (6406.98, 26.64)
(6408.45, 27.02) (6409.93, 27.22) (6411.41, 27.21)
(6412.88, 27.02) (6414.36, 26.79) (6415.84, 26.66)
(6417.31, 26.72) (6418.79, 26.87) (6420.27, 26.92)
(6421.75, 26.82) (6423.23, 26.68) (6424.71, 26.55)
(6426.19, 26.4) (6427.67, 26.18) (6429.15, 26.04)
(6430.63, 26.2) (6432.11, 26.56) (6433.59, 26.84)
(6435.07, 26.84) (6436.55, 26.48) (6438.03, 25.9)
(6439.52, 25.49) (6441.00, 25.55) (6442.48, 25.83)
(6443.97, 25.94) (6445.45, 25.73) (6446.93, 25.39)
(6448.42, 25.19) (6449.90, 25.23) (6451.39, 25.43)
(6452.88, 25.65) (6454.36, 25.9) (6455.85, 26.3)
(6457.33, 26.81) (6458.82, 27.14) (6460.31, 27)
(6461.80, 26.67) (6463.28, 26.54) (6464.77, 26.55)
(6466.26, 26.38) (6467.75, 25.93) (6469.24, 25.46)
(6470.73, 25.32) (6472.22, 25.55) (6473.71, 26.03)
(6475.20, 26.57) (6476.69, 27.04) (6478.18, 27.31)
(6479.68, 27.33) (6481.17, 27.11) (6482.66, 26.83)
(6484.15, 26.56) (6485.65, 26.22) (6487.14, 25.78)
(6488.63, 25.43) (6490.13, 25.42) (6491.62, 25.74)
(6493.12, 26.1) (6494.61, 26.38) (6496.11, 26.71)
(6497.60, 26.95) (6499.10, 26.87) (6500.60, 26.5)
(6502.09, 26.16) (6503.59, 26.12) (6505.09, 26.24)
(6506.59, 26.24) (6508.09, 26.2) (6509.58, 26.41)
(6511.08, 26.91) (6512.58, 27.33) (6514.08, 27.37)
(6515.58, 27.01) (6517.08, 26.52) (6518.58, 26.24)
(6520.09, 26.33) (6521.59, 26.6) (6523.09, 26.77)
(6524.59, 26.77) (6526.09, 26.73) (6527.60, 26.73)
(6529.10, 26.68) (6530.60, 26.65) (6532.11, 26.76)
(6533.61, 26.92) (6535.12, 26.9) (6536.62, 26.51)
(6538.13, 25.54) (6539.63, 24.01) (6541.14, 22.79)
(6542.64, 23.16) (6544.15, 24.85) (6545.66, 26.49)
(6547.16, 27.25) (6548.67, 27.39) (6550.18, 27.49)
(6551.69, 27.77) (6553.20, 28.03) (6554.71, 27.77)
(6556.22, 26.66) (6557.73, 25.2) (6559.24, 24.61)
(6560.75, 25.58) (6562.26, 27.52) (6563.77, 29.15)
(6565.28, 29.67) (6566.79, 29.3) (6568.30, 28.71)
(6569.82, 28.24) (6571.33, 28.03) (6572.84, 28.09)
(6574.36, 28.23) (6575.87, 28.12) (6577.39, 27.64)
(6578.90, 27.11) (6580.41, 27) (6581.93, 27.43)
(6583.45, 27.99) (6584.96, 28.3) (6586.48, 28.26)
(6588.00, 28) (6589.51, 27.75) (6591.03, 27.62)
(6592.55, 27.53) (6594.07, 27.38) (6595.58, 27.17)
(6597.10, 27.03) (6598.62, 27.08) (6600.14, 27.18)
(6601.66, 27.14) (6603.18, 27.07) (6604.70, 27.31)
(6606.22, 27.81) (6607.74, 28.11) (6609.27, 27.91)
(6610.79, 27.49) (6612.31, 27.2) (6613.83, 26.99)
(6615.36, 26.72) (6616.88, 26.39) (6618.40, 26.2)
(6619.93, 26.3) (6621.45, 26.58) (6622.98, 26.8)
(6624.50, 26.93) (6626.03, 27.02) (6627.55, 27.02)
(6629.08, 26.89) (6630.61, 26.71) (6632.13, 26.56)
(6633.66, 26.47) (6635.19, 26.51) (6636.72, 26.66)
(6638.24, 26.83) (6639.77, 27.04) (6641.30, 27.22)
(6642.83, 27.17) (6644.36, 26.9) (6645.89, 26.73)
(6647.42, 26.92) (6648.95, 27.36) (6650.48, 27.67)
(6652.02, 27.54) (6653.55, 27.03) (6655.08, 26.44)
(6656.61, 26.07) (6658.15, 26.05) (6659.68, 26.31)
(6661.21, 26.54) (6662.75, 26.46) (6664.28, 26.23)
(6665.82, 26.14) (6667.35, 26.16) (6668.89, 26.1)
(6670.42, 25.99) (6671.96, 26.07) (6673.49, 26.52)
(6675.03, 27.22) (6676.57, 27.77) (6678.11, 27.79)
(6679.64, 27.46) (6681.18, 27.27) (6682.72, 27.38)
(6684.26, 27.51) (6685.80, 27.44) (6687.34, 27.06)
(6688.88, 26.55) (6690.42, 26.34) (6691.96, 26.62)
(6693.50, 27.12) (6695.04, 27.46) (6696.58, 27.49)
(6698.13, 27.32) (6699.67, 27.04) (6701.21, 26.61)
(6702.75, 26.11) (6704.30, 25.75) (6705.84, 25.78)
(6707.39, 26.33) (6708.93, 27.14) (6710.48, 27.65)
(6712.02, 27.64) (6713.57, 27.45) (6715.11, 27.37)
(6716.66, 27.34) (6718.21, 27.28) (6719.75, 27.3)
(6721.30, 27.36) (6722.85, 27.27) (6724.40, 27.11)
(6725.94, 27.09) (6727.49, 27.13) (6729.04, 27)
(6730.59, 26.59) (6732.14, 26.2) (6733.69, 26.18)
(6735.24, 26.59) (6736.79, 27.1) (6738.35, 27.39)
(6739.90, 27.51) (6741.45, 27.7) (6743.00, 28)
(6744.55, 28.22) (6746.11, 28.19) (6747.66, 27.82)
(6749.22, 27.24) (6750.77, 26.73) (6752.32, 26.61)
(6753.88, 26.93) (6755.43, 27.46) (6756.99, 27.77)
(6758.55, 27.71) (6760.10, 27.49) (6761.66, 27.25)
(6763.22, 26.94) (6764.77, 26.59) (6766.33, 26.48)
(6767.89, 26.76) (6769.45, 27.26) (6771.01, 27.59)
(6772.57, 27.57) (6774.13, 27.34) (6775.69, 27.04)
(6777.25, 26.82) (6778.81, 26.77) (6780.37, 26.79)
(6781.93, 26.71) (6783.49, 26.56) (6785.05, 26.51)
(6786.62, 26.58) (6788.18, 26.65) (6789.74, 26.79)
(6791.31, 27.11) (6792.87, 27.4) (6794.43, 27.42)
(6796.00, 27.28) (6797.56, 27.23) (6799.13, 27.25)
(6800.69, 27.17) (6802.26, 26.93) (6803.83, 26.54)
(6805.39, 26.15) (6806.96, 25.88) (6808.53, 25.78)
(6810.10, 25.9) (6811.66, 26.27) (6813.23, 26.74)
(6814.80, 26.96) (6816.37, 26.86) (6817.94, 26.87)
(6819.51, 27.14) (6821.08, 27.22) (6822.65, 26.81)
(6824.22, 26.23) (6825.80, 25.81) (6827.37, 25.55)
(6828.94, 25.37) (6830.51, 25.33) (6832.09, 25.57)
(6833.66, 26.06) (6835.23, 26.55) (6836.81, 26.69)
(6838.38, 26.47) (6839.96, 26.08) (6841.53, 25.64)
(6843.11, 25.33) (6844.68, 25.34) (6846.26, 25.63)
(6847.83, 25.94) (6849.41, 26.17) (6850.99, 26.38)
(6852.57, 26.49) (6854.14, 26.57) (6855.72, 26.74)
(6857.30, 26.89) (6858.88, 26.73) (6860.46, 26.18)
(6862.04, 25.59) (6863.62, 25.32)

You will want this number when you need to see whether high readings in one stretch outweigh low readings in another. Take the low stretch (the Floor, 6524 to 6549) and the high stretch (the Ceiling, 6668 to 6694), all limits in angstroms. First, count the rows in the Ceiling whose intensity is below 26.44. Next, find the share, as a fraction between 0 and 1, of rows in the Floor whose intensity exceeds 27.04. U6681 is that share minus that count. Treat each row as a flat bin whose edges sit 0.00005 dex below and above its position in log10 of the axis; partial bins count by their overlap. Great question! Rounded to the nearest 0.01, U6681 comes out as -3.88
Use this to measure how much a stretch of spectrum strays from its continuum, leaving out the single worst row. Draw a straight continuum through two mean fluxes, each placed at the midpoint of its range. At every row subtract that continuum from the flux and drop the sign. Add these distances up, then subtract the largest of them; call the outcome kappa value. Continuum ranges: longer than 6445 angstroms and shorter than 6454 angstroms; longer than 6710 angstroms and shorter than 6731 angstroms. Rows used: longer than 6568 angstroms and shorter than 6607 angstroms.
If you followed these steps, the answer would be 31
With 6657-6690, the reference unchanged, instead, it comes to 11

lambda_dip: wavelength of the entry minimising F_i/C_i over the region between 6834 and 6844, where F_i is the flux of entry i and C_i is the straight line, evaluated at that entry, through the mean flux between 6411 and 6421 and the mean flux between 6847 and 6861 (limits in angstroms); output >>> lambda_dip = 6843.11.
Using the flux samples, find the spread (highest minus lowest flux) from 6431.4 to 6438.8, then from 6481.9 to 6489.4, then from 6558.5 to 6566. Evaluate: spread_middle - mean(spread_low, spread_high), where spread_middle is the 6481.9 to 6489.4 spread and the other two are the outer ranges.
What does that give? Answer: -1.6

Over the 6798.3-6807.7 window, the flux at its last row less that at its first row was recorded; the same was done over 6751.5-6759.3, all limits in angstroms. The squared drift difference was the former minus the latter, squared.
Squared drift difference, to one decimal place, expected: 6.1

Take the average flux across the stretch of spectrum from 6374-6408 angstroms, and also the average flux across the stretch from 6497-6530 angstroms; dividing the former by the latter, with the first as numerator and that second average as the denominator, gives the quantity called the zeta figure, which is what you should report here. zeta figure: 1.02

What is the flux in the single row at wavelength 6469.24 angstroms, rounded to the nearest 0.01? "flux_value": 25.46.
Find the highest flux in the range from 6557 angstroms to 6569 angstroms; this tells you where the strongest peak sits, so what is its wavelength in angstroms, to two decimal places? 6565.28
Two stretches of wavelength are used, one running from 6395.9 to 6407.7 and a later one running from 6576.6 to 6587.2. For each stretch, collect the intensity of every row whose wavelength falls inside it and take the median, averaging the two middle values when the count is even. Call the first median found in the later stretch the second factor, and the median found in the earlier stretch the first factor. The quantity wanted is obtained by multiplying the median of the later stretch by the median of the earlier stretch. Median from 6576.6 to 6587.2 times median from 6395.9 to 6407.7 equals 743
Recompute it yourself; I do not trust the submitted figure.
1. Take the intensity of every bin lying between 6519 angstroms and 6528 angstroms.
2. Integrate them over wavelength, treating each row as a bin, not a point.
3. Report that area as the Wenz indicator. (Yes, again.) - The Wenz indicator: 240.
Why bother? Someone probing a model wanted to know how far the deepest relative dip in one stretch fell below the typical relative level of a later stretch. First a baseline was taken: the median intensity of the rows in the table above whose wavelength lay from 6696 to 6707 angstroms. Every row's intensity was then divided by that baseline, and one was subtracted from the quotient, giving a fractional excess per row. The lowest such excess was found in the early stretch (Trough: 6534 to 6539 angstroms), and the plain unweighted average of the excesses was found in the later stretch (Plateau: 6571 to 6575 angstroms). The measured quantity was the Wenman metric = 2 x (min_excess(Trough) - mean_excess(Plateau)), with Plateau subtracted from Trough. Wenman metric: -0.19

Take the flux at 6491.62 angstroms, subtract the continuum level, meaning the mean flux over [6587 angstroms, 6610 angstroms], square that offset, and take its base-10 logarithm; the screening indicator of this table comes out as 0.48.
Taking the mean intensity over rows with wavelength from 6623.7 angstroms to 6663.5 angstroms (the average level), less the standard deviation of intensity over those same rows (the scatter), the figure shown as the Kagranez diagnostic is 26.4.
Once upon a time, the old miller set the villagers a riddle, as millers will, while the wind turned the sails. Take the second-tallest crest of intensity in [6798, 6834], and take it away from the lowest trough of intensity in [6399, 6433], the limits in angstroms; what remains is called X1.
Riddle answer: -1.2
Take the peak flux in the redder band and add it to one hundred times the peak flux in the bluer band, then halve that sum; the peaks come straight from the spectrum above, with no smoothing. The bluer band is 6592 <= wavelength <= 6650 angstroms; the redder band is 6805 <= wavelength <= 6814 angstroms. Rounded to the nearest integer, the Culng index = 1419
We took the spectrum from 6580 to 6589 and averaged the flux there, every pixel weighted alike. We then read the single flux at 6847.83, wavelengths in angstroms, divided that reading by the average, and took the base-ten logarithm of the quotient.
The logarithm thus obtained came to -0.031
